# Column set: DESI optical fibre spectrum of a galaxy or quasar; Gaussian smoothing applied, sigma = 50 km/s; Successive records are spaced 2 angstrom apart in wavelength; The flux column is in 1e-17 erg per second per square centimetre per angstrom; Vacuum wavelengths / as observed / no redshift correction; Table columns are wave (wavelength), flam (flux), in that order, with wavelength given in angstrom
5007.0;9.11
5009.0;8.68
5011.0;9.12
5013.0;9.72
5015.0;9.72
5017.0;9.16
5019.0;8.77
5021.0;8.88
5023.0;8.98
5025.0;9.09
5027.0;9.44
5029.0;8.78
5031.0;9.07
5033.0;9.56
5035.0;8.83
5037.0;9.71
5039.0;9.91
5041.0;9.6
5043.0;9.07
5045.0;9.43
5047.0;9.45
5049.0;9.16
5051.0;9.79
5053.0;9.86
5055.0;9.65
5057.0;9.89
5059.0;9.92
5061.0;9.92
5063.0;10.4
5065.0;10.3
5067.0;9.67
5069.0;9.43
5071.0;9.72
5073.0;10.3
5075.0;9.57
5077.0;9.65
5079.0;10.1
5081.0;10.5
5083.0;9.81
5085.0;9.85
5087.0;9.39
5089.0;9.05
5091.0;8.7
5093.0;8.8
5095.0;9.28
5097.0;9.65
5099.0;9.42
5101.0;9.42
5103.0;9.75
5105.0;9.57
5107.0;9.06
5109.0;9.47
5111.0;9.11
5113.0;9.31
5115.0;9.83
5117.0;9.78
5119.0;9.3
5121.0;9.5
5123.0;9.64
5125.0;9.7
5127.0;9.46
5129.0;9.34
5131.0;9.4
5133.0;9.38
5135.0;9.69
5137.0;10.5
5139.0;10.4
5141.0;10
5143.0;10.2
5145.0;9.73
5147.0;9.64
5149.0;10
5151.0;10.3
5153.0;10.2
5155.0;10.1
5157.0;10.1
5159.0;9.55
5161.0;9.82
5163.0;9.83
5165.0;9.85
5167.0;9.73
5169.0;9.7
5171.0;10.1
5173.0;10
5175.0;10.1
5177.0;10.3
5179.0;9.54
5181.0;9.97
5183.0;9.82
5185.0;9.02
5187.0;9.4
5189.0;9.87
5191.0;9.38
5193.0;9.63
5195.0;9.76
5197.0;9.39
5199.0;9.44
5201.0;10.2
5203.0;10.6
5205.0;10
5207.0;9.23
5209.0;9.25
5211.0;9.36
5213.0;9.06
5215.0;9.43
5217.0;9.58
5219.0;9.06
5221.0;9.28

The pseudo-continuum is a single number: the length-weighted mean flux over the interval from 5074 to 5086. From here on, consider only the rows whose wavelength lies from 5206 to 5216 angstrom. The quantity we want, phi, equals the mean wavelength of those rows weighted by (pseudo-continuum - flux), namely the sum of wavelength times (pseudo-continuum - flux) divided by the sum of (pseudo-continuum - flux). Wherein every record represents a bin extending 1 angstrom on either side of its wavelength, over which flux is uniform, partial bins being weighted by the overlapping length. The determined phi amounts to 5210.9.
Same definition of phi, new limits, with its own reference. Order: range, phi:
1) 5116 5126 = 5120.8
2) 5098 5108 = 5103.5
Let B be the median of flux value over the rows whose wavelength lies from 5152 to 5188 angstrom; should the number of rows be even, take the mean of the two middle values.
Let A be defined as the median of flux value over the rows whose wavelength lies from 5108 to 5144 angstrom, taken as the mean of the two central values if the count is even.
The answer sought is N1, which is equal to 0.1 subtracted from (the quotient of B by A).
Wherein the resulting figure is 0.93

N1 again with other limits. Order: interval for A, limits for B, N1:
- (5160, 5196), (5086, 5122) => 0.86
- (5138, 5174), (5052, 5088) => 0.89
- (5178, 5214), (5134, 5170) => 0.95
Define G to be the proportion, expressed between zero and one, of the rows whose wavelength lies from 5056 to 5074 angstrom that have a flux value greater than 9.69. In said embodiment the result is 0.78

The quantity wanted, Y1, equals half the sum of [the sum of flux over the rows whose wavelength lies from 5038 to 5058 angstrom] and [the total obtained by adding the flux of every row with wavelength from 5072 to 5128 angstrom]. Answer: 181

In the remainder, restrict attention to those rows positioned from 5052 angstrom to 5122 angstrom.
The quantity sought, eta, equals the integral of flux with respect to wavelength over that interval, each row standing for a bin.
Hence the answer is 674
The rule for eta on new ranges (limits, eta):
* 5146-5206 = 591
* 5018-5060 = 394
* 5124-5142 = 176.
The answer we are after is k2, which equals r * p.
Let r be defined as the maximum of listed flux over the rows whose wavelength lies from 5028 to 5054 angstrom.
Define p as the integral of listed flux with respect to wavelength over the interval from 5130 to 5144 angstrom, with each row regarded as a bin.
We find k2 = 1379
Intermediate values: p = 139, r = 9.91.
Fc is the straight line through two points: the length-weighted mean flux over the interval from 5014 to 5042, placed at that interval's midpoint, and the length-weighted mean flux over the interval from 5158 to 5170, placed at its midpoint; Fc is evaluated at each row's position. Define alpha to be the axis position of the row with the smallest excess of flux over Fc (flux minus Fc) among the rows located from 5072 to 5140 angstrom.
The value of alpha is 5091.0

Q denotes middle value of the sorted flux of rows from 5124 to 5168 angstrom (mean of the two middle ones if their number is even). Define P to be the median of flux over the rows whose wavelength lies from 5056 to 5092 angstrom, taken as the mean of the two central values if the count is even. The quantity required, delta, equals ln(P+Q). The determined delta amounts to 2.978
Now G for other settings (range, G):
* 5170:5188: 0.67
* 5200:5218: 0.33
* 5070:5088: 0.67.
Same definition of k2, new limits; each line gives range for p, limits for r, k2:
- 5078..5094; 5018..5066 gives 1585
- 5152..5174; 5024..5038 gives 2116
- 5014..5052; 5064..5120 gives 3704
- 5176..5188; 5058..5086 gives 1219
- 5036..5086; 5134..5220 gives 5187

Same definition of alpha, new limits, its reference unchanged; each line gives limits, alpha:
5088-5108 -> 5091.0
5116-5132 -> 5119.0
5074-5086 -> 5075.0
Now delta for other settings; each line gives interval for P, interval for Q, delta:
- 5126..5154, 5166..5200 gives 2.975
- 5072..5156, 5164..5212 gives 2.965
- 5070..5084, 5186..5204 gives 2.967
